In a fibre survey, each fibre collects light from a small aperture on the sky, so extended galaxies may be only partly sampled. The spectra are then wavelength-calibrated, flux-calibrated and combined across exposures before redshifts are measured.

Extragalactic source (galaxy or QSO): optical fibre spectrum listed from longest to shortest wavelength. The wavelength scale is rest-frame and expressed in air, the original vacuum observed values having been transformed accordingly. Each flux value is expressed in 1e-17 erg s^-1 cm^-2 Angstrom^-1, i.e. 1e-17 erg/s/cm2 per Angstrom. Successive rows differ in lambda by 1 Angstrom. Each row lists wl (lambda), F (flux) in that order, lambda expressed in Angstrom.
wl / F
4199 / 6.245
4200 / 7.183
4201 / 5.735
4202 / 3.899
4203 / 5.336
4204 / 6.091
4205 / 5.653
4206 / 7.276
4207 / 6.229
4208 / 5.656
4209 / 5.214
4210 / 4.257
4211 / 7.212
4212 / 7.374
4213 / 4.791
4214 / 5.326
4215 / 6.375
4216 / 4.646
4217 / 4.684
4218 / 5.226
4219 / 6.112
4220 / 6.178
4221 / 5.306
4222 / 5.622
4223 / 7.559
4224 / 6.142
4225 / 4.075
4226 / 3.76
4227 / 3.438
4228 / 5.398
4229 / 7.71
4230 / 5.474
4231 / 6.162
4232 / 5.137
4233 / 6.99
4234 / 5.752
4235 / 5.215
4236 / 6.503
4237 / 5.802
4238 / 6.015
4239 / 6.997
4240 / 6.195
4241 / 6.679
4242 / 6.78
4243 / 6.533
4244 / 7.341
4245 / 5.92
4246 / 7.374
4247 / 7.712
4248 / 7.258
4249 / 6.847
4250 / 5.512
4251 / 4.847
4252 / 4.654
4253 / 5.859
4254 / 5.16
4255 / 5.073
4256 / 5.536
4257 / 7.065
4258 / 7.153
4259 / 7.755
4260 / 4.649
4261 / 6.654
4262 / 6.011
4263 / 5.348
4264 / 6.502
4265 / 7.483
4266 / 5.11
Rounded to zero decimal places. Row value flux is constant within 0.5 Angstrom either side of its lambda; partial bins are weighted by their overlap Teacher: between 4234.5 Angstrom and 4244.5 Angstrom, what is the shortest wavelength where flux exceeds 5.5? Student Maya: 4236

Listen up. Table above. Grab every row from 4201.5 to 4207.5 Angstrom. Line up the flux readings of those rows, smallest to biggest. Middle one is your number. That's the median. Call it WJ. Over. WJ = 5.87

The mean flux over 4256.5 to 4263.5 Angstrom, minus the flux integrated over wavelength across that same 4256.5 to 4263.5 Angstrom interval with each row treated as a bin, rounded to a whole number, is -38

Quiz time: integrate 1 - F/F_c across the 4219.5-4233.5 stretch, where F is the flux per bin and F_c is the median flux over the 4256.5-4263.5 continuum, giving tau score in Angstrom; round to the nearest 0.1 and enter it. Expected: 2.1 Angstrom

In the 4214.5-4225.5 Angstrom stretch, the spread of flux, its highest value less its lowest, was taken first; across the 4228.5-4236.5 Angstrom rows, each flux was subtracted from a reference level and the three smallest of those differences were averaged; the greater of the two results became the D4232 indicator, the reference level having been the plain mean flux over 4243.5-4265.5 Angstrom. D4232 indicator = 3.5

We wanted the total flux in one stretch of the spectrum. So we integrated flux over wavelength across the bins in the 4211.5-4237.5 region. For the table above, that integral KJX 147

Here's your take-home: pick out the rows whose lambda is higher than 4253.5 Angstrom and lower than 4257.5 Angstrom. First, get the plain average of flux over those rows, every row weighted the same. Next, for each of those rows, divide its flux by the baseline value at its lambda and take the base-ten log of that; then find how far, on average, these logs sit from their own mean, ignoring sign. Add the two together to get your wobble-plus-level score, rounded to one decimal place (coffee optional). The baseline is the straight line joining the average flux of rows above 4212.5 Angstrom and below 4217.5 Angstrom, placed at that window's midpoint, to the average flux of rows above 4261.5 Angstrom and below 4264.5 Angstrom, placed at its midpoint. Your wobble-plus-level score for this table 5.8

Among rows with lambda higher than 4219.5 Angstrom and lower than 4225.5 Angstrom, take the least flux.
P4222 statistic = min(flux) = 4.075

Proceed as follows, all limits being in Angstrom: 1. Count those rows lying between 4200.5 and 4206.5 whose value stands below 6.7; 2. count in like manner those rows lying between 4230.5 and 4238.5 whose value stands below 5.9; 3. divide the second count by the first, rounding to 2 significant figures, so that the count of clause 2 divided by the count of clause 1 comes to 0.80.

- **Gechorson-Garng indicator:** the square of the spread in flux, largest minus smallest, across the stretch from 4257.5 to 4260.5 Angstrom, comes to 10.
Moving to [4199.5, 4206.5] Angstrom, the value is 11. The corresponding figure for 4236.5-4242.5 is 1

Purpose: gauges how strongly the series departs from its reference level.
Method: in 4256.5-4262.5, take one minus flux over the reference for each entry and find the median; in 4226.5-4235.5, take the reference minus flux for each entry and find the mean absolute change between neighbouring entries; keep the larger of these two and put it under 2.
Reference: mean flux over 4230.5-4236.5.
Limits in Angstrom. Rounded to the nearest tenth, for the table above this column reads 1.4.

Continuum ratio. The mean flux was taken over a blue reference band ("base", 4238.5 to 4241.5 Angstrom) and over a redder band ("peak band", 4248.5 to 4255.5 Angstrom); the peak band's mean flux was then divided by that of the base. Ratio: 0.82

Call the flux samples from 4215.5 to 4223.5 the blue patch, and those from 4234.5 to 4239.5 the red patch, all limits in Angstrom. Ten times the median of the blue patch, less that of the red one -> 48.6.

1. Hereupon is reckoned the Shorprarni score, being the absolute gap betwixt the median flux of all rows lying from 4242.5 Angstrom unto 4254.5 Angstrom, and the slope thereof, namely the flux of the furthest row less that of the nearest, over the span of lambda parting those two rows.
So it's 6.4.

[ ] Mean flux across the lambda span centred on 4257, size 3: 6.6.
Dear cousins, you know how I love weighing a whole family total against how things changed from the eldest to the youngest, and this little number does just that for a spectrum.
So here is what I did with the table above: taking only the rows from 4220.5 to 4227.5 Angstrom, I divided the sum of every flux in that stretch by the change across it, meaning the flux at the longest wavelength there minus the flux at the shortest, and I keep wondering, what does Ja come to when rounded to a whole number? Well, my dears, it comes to -19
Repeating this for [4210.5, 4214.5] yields -13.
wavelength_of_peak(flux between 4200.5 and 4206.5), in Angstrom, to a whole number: 4206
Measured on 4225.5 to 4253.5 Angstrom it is 4247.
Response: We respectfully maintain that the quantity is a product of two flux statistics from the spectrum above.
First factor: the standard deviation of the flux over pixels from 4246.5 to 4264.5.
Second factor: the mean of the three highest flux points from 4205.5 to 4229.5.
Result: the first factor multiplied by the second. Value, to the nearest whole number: 8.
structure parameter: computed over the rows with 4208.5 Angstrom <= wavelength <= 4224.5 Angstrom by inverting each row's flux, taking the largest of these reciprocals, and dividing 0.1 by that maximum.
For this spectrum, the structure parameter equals 0.43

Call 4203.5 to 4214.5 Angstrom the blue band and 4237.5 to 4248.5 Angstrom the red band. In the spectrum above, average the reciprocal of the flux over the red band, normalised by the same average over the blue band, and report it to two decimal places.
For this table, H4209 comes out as 0.85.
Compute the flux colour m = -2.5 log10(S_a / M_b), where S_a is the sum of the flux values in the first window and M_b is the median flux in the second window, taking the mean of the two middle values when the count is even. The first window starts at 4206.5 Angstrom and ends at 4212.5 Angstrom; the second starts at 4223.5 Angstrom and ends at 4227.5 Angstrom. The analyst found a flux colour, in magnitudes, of -2.4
